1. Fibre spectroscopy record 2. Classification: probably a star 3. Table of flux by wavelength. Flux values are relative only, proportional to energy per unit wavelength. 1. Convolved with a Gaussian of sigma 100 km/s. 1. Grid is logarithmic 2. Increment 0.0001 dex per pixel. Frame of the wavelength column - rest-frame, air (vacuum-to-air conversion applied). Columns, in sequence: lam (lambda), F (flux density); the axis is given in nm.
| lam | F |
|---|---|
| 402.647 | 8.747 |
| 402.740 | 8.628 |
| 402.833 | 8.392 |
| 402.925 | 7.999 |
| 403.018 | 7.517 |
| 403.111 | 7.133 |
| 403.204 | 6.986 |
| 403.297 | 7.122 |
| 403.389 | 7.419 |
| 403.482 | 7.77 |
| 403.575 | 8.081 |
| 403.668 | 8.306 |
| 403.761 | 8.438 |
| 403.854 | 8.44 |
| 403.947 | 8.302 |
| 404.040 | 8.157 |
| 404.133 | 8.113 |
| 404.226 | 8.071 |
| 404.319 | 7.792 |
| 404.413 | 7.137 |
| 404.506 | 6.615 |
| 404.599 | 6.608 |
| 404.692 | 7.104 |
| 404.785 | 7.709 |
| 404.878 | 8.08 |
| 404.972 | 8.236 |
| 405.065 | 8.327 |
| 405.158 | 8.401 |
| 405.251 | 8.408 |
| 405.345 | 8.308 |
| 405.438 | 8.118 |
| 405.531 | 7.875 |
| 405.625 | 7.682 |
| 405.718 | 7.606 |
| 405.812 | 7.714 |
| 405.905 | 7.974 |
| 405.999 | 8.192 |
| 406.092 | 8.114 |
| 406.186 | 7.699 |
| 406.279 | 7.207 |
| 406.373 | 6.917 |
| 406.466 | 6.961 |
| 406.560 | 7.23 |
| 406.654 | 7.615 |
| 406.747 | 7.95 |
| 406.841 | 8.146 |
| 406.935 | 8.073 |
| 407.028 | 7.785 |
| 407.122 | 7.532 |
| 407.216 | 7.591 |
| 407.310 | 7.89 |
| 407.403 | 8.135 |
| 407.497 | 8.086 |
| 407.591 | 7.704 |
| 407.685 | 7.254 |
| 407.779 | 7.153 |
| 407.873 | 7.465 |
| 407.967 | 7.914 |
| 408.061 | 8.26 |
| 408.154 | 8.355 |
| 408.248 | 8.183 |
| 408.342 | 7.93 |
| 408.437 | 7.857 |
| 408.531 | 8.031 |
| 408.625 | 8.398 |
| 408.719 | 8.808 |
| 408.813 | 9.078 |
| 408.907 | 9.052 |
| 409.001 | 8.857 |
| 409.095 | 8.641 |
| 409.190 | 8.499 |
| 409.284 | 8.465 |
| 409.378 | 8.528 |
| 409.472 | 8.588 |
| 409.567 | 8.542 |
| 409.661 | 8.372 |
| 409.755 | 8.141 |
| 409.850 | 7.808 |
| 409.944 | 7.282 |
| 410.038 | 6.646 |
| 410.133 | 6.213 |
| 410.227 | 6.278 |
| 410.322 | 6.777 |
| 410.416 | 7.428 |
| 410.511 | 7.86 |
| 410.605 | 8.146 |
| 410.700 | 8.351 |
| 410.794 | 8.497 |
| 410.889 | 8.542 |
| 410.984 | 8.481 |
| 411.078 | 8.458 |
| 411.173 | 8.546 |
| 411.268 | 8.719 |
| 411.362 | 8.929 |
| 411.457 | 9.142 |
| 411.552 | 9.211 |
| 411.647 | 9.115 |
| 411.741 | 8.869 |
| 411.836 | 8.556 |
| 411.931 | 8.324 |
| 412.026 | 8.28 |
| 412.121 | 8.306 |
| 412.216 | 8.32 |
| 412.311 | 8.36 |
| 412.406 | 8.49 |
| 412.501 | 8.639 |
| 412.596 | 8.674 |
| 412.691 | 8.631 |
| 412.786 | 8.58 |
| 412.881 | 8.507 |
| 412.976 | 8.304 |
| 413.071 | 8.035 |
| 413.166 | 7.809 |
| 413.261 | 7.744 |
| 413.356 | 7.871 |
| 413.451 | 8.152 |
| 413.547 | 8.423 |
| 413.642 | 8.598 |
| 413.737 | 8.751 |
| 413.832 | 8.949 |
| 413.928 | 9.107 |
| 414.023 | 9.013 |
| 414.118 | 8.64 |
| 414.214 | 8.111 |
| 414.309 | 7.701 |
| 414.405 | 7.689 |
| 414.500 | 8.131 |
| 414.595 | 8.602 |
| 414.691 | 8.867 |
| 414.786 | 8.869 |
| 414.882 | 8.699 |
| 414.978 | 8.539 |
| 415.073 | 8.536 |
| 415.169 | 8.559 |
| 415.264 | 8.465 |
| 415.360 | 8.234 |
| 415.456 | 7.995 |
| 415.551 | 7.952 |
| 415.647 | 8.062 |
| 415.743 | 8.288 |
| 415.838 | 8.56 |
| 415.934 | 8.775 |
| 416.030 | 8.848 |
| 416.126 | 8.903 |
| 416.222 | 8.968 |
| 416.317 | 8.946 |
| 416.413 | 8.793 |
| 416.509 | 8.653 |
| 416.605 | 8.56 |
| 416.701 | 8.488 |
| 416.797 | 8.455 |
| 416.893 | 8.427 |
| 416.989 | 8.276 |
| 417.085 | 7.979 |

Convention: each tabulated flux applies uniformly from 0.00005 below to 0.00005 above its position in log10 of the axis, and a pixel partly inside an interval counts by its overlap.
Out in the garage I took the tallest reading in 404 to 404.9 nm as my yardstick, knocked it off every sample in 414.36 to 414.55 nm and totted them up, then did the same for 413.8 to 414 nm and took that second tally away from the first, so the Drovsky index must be -2.2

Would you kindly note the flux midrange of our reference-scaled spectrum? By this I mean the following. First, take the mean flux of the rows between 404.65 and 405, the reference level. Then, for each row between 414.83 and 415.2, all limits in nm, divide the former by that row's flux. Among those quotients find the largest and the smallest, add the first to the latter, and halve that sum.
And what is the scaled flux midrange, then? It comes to 0.90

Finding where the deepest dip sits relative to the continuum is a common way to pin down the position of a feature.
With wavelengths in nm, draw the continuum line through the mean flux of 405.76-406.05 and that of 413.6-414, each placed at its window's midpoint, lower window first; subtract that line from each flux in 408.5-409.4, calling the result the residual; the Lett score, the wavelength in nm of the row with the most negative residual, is 408.531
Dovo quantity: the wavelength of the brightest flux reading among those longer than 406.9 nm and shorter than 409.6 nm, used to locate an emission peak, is 408.813 nm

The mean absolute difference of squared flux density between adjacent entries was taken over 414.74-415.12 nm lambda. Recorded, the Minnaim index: 1.9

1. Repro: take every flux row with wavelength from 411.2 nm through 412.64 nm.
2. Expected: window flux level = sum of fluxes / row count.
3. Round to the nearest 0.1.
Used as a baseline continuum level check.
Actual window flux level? 8.7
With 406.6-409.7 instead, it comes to 8.1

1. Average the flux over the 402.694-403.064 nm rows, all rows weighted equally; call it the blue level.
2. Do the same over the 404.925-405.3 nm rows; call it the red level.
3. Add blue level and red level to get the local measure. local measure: 16.5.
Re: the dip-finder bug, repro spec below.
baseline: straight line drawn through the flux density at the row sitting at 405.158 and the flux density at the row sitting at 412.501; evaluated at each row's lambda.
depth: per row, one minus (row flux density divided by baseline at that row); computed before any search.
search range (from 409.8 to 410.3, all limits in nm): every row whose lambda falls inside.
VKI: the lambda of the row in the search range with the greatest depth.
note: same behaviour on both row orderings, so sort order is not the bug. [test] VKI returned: 410.133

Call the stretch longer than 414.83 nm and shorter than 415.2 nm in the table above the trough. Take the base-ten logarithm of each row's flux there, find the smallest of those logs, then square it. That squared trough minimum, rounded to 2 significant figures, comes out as 0.87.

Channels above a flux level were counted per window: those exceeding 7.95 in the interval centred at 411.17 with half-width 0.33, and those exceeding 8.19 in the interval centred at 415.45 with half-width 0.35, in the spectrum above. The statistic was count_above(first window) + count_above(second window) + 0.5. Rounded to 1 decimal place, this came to 11.5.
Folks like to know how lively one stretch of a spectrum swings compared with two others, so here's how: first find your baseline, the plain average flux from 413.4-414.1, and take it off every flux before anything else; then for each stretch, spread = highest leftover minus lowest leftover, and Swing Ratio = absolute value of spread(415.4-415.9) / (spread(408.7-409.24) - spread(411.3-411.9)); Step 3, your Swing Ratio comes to 8.0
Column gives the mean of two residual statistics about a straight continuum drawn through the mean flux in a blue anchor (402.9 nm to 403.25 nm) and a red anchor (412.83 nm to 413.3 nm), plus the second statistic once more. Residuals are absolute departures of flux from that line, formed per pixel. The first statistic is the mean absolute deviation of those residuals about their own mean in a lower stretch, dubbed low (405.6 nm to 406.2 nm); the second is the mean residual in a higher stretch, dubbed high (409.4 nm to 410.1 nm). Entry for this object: 1.0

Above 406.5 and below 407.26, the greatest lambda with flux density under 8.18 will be 407.216 nm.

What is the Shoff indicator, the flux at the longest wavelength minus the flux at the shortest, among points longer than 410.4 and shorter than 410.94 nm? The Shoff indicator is 1.1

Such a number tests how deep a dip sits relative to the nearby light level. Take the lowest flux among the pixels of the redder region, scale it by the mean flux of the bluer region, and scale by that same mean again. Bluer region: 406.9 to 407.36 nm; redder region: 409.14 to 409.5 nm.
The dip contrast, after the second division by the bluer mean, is 0.140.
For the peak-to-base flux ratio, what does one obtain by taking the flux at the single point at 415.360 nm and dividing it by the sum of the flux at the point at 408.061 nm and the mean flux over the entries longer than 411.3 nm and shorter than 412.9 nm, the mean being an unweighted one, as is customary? 0.487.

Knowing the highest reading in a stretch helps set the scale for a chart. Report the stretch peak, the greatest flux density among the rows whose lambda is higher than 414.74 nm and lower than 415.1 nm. 8.869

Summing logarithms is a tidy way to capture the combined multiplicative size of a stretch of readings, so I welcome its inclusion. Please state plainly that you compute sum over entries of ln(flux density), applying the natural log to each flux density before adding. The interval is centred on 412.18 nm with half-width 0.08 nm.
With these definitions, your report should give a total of 4.24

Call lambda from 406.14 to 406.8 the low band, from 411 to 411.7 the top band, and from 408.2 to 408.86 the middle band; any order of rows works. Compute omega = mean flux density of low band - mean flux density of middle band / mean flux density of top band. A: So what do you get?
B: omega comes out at 6.4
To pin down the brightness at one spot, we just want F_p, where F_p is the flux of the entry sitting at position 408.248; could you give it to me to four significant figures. 8.183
